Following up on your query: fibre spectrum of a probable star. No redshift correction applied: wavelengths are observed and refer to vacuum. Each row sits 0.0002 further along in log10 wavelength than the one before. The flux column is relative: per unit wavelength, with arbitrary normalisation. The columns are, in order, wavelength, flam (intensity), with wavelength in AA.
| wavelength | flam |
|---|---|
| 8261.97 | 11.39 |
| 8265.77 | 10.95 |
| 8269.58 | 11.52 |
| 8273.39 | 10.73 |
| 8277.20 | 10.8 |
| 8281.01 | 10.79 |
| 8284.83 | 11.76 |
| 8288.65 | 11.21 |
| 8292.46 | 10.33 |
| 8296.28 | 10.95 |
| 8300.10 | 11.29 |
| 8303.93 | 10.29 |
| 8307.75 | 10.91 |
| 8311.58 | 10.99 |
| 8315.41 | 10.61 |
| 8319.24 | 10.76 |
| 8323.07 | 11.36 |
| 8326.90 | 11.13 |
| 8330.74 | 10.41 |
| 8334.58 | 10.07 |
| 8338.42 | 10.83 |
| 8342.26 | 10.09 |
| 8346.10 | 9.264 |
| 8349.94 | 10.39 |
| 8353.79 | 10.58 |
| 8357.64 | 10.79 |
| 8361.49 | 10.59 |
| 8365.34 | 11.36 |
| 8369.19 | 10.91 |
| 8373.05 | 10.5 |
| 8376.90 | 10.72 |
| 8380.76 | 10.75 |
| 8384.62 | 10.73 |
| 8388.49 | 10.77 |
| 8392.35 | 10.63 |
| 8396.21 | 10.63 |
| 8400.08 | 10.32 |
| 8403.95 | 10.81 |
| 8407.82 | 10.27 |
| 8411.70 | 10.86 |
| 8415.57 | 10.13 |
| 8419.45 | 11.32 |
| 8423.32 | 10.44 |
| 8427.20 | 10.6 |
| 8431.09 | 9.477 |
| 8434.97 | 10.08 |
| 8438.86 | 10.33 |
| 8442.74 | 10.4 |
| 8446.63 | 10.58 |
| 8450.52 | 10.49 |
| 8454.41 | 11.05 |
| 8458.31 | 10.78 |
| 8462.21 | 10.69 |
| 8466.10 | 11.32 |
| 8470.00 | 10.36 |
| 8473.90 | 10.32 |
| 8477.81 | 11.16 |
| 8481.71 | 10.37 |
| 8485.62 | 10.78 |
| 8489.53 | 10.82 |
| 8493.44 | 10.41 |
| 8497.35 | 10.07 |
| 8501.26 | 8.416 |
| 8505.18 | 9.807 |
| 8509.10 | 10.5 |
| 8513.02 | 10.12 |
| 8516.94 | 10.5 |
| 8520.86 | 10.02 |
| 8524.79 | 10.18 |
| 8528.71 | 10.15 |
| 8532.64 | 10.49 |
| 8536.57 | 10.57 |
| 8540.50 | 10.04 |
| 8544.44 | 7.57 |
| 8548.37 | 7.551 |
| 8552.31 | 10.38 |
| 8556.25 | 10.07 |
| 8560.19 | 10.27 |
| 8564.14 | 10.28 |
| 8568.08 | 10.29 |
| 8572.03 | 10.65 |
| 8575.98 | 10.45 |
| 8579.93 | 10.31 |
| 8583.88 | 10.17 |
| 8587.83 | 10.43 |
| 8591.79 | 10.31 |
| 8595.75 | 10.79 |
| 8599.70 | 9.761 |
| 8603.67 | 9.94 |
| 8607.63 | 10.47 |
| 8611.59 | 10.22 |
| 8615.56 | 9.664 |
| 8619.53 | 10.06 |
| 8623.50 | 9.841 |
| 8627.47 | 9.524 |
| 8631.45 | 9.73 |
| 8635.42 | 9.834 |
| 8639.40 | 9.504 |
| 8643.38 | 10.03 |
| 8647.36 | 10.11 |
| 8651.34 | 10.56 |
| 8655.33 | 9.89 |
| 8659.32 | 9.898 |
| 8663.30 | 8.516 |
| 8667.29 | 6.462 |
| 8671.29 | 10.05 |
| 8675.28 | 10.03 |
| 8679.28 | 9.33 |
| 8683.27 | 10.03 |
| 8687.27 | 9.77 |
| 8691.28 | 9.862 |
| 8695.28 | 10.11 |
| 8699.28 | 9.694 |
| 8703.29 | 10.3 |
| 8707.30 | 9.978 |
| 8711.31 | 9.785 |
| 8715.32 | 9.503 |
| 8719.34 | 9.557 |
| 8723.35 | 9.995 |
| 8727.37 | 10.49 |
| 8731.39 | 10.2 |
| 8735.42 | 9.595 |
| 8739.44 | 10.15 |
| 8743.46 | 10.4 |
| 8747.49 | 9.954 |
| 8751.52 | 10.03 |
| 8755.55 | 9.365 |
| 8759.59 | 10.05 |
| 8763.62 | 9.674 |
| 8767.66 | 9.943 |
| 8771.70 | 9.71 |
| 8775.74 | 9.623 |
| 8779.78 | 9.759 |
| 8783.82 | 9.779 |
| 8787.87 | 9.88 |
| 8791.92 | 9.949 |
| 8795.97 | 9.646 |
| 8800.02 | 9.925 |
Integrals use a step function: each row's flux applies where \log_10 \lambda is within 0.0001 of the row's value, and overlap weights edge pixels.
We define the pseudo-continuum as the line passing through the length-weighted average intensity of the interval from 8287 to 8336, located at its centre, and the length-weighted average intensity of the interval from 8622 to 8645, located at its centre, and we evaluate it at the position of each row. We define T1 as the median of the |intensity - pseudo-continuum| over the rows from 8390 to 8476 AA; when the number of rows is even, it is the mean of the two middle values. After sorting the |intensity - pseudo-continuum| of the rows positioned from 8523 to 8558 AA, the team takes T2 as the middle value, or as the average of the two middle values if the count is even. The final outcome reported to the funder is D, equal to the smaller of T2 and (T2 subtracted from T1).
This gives -0.16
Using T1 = 0.22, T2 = 0.38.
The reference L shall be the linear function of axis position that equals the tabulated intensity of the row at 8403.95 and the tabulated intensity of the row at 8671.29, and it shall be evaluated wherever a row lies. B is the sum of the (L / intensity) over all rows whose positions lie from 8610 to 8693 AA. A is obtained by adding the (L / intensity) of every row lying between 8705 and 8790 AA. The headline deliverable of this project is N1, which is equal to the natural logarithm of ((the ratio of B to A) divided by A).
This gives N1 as -2.98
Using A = 20.9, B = 22.2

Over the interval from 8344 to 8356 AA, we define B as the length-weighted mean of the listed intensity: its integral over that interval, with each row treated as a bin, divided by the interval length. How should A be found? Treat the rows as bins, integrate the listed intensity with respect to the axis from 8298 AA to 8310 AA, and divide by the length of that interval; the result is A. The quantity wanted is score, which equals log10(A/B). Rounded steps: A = 10.8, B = 10.1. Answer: 0.03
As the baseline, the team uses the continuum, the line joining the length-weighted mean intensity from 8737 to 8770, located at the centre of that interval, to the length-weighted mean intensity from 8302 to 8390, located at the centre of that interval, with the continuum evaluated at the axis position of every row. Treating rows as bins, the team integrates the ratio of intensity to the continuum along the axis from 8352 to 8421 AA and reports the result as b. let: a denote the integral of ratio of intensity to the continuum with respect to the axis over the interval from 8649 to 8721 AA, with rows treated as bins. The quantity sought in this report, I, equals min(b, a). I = 69.0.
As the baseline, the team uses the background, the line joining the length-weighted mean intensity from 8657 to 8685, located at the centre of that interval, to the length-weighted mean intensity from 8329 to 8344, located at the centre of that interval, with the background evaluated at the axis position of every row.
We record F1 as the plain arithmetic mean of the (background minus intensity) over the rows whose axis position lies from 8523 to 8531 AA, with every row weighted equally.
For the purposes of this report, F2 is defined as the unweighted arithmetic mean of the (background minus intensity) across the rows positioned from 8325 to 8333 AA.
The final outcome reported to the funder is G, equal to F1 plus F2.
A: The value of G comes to -0.9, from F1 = -0.47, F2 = -0.39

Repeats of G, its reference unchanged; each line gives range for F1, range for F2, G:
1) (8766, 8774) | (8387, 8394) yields -1.5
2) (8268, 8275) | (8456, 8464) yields -1.4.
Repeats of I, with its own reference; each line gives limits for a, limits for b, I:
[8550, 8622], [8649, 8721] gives 69.0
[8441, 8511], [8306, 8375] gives 68.9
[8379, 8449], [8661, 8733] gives 69.2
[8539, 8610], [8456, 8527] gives 69.2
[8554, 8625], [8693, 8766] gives 71.0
